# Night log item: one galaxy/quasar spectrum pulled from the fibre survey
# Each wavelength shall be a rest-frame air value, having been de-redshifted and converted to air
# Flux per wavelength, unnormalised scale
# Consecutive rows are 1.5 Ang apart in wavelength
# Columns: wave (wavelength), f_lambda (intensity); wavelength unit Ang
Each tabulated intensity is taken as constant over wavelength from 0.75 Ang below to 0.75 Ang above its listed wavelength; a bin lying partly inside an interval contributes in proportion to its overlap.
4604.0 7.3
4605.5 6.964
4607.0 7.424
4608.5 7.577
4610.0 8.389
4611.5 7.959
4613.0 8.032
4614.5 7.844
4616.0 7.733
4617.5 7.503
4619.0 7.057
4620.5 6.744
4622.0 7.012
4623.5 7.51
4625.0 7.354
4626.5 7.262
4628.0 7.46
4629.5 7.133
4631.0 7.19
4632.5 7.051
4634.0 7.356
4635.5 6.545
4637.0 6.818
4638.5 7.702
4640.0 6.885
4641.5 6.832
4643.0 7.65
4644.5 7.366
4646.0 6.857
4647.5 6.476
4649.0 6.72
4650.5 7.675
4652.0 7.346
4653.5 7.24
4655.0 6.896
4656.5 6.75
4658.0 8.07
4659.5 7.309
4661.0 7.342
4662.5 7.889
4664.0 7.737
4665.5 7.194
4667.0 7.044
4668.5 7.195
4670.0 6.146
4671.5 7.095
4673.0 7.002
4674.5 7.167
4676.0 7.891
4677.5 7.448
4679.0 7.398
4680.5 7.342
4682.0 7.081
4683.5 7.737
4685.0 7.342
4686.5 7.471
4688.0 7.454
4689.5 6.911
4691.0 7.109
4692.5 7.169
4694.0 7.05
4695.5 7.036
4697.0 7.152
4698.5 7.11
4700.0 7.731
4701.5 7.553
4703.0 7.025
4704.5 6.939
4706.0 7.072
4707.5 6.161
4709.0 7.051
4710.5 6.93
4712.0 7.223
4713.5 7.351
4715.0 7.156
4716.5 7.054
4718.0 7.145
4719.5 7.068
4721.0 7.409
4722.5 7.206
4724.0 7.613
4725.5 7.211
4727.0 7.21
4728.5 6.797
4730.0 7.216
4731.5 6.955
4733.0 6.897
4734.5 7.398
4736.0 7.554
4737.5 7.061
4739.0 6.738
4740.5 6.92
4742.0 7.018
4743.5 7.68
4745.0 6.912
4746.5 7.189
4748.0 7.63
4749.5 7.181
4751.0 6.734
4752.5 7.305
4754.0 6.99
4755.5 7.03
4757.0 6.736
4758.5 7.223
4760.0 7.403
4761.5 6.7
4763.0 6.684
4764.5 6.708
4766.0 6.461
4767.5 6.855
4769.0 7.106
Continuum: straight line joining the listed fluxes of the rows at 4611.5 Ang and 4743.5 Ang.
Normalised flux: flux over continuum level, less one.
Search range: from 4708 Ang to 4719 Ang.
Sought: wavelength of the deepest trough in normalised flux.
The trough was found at 4710.5 Ang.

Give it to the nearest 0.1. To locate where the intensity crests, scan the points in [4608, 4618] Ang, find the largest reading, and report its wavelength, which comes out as 4610.0 Ang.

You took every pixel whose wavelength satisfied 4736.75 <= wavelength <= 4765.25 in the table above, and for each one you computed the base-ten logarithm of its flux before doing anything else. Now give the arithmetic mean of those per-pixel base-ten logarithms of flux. 0.847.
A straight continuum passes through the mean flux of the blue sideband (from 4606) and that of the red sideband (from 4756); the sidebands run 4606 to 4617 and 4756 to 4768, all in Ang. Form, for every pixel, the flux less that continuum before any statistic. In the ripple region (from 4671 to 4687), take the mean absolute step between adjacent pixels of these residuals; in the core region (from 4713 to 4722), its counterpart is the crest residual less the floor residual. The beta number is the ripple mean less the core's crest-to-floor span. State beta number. -0.09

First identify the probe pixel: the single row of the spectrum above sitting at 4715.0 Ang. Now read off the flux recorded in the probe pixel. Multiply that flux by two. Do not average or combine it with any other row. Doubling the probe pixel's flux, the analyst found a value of 14.3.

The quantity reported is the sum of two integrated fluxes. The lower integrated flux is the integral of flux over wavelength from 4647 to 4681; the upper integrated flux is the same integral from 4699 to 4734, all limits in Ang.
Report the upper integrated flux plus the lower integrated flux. 496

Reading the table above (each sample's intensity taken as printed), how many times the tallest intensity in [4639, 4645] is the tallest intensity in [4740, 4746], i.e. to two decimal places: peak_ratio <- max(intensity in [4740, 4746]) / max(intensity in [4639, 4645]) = 1.00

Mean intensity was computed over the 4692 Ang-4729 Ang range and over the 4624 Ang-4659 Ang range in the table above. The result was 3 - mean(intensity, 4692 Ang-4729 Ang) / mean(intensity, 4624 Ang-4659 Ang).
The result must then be 2.003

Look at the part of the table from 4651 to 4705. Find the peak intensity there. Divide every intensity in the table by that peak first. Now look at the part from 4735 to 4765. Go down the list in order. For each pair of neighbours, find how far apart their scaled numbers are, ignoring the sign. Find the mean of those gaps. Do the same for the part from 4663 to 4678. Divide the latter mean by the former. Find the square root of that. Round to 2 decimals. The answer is 1.15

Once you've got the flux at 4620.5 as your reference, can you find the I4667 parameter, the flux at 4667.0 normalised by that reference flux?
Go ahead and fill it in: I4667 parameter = 1.044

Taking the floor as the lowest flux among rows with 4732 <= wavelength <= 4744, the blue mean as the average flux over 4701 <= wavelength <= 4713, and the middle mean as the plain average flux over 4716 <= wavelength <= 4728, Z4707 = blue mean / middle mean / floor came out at 0.143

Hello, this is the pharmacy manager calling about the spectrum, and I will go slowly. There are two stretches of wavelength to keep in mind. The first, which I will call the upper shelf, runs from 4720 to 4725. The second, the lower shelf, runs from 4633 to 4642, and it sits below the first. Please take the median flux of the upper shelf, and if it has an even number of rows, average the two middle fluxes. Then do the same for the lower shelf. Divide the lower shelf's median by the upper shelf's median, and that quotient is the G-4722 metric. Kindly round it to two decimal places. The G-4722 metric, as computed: 0.93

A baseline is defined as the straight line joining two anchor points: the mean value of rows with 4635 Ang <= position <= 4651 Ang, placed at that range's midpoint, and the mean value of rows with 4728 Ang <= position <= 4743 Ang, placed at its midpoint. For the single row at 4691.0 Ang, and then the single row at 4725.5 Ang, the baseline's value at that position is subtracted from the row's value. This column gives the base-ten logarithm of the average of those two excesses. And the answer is -1.0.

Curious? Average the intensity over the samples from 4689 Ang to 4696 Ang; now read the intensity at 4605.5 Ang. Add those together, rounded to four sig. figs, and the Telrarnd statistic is 14.02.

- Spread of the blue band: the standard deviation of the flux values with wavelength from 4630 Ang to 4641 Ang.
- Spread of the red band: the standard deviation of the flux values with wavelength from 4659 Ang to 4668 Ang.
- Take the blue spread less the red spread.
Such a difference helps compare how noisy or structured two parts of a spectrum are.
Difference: 0.05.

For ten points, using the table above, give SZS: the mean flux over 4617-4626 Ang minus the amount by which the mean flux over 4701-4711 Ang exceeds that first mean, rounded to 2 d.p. 7.43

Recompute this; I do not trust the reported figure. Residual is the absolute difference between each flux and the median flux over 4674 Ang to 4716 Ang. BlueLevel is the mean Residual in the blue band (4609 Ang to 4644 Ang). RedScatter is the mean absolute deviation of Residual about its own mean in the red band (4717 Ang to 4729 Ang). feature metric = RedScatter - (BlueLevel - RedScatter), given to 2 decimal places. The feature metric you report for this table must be -0.11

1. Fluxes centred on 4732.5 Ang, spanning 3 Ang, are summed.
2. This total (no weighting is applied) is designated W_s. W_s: 13.9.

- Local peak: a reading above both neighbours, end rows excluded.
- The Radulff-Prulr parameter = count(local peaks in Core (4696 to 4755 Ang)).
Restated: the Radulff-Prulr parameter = 12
